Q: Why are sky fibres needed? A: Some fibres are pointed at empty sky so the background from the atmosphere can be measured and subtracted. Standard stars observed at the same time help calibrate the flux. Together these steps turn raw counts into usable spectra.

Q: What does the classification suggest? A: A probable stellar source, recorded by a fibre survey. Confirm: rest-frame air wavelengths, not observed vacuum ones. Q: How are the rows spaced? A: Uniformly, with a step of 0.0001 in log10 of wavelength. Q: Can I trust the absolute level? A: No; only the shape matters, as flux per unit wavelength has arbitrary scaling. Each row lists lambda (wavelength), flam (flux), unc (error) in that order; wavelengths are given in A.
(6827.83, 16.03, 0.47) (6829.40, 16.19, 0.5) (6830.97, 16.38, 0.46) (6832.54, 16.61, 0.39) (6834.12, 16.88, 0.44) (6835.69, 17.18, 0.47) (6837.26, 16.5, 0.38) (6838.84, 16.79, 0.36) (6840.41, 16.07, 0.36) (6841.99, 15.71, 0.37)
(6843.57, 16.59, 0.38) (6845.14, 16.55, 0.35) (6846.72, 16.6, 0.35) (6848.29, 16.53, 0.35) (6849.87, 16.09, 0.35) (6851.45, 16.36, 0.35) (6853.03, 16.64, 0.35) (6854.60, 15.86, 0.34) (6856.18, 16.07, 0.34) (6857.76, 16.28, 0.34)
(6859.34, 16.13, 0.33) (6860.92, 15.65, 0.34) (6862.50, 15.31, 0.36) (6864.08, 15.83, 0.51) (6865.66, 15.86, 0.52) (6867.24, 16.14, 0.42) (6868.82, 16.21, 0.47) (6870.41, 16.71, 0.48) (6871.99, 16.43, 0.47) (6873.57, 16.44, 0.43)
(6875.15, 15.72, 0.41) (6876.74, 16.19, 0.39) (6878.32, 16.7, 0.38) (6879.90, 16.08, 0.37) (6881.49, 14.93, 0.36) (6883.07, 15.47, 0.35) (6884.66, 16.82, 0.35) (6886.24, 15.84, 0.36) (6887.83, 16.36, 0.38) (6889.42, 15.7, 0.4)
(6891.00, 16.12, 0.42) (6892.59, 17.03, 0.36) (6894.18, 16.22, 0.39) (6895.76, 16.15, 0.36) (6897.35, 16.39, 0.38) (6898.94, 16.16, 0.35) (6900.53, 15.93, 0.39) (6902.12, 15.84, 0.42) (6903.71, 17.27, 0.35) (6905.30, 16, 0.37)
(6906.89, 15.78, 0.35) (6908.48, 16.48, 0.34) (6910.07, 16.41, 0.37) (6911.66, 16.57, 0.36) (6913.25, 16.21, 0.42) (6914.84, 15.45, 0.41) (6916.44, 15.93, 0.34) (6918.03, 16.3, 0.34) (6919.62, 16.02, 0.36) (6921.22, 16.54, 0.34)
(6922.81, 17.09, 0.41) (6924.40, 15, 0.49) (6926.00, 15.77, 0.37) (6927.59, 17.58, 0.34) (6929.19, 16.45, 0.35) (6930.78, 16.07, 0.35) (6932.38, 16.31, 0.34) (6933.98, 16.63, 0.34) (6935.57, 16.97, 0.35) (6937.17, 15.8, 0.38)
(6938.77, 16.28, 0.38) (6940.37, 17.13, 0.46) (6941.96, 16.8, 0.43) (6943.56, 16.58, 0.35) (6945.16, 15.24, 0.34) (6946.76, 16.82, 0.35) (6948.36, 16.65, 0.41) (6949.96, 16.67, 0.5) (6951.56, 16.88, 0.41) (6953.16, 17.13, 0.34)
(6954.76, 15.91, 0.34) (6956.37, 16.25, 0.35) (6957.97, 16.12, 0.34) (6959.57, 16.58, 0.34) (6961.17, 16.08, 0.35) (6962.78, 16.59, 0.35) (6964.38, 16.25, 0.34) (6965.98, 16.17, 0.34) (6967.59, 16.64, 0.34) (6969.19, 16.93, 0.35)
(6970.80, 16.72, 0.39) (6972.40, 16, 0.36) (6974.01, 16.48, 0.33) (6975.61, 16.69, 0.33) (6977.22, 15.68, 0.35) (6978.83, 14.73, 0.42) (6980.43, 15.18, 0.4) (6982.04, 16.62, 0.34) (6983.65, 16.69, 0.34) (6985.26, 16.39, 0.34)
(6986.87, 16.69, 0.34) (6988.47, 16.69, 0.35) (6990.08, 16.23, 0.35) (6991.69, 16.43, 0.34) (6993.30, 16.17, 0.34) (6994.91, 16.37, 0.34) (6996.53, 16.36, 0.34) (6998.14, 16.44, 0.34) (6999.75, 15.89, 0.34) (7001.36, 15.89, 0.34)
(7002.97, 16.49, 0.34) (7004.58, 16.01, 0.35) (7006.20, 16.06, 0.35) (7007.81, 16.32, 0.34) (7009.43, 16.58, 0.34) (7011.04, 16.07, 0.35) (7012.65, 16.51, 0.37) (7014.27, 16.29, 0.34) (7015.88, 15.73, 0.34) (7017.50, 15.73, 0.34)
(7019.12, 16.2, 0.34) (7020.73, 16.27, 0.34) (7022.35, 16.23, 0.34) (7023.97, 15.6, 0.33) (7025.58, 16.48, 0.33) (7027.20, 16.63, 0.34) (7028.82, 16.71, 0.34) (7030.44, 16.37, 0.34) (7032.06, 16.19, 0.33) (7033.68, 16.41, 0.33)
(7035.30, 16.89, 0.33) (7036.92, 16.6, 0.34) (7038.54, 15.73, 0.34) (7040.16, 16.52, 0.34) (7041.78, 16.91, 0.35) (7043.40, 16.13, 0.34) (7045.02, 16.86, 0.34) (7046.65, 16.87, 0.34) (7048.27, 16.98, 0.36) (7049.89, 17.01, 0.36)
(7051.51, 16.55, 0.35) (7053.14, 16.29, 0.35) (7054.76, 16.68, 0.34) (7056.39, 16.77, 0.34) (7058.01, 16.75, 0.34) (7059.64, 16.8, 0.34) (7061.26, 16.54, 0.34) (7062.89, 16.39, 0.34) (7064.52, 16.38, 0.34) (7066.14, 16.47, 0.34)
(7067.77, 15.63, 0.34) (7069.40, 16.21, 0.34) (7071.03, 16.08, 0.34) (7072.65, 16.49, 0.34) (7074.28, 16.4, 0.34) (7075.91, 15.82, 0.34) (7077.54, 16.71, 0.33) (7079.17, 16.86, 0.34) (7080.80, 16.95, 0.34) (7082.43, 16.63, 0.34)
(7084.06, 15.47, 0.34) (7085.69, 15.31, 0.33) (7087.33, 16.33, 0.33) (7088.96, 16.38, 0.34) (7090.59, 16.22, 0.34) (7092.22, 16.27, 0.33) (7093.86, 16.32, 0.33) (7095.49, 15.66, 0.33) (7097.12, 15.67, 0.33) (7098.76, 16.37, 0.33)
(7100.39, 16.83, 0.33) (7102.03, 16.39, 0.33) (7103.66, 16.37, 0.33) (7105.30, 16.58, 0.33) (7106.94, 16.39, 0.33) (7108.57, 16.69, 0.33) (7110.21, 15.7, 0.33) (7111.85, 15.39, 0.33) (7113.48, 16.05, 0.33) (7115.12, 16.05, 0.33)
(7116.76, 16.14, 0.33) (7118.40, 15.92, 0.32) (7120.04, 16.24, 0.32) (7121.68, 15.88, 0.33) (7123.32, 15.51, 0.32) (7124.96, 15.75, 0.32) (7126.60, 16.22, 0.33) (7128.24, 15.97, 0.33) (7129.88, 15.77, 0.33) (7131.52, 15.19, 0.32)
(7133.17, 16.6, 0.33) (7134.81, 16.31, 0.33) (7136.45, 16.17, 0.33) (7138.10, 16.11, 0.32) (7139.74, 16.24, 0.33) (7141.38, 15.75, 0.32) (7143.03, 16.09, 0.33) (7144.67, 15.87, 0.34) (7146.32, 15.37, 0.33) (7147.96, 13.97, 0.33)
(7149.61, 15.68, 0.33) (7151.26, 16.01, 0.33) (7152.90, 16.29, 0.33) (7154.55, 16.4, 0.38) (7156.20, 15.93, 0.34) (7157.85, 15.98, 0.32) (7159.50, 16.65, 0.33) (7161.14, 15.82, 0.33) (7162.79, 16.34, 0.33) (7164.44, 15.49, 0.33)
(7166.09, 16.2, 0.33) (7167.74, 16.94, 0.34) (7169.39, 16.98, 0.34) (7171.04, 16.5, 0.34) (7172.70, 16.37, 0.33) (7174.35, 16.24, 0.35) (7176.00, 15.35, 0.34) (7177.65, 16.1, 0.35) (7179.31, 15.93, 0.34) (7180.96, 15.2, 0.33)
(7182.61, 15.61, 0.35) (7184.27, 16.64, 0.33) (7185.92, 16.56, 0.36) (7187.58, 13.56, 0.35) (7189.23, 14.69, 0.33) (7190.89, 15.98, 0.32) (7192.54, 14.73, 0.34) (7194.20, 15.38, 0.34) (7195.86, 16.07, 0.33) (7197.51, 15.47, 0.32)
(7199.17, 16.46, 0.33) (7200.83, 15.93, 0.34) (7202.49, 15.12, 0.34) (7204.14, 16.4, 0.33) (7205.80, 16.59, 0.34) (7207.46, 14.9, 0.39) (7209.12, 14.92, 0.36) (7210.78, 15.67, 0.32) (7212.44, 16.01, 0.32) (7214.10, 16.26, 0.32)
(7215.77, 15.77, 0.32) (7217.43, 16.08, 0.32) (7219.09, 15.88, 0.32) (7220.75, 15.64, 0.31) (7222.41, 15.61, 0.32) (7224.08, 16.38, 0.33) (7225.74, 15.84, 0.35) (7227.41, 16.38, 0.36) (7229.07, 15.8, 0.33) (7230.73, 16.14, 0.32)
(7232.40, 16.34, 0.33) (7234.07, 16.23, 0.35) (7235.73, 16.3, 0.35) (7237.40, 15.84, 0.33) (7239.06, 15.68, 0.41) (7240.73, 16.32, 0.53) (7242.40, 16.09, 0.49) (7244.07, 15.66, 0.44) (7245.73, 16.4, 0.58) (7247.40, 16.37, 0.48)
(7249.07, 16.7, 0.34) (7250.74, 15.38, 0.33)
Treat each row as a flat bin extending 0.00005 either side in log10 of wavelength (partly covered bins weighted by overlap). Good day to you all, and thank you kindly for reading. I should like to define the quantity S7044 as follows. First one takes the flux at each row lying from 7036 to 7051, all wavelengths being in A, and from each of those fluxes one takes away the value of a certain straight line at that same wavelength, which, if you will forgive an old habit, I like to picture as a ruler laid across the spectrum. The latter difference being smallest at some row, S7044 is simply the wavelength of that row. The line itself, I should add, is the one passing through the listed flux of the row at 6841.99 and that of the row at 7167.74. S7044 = 7038.54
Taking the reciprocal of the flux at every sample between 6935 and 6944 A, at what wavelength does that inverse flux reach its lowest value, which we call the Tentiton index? 6940.37 A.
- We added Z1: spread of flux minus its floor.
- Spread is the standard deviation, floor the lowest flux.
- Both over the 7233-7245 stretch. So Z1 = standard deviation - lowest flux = -15.4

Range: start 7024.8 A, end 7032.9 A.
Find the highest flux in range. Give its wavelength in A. 7028.82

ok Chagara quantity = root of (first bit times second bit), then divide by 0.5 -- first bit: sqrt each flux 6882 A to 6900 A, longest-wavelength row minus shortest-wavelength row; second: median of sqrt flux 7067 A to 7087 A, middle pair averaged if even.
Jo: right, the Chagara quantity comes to 1.18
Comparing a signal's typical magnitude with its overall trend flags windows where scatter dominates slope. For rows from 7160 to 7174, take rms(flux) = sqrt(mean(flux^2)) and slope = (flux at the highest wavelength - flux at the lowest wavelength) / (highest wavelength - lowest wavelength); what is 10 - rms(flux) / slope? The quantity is -333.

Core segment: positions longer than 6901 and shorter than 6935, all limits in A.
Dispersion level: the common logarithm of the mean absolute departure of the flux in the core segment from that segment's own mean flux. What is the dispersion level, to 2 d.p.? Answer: -0.35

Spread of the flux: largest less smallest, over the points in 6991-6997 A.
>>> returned 0.26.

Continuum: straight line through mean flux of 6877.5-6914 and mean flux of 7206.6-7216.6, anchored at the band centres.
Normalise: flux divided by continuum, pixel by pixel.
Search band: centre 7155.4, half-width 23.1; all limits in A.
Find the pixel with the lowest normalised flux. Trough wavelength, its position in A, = 7147.96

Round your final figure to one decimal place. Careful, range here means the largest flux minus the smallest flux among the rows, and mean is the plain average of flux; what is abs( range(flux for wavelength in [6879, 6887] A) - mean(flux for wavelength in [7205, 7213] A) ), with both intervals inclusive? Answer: 13.7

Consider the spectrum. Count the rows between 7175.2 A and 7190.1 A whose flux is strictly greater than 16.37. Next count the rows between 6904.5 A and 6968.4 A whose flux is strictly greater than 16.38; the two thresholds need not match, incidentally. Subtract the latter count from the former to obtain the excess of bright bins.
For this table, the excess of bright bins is -18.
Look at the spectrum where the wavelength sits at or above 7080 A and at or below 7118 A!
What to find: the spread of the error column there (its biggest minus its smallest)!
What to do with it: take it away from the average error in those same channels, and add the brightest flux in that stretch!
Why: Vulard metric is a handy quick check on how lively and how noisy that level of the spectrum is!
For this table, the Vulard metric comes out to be 17.3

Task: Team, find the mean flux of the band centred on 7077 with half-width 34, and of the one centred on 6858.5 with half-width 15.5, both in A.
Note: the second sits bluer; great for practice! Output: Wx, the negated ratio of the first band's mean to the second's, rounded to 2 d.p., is -1.01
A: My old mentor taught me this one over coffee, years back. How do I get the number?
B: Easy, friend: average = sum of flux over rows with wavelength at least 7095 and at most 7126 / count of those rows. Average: 16.1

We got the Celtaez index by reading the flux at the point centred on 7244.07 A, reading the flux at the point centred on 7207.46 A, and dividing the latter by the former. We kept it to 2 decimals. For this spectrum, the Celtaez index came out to 0.95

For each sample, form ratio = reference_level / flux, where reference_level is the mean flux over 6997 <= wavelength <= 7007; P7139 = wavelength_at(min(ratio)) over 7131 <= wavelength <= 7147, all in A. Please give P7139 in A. 7133.17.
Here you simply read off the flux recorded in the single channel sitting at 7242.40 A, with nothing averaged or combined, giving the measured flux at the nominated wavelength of 16.09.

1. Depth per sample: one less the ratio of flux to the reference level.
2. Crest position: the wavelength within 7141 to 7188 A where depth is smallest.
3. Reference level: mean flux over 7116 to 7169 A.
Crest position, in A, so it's 7169.39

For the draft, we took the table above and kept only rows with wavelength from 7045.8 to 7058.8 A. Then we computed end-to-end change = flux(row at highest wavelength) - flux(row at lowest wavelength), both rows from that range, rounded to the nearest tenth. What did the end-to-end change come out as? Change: -0.1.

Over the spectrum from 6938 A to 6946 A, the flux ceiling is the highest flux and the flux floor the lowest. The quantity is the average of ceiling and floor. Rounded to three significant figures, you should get 16.2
